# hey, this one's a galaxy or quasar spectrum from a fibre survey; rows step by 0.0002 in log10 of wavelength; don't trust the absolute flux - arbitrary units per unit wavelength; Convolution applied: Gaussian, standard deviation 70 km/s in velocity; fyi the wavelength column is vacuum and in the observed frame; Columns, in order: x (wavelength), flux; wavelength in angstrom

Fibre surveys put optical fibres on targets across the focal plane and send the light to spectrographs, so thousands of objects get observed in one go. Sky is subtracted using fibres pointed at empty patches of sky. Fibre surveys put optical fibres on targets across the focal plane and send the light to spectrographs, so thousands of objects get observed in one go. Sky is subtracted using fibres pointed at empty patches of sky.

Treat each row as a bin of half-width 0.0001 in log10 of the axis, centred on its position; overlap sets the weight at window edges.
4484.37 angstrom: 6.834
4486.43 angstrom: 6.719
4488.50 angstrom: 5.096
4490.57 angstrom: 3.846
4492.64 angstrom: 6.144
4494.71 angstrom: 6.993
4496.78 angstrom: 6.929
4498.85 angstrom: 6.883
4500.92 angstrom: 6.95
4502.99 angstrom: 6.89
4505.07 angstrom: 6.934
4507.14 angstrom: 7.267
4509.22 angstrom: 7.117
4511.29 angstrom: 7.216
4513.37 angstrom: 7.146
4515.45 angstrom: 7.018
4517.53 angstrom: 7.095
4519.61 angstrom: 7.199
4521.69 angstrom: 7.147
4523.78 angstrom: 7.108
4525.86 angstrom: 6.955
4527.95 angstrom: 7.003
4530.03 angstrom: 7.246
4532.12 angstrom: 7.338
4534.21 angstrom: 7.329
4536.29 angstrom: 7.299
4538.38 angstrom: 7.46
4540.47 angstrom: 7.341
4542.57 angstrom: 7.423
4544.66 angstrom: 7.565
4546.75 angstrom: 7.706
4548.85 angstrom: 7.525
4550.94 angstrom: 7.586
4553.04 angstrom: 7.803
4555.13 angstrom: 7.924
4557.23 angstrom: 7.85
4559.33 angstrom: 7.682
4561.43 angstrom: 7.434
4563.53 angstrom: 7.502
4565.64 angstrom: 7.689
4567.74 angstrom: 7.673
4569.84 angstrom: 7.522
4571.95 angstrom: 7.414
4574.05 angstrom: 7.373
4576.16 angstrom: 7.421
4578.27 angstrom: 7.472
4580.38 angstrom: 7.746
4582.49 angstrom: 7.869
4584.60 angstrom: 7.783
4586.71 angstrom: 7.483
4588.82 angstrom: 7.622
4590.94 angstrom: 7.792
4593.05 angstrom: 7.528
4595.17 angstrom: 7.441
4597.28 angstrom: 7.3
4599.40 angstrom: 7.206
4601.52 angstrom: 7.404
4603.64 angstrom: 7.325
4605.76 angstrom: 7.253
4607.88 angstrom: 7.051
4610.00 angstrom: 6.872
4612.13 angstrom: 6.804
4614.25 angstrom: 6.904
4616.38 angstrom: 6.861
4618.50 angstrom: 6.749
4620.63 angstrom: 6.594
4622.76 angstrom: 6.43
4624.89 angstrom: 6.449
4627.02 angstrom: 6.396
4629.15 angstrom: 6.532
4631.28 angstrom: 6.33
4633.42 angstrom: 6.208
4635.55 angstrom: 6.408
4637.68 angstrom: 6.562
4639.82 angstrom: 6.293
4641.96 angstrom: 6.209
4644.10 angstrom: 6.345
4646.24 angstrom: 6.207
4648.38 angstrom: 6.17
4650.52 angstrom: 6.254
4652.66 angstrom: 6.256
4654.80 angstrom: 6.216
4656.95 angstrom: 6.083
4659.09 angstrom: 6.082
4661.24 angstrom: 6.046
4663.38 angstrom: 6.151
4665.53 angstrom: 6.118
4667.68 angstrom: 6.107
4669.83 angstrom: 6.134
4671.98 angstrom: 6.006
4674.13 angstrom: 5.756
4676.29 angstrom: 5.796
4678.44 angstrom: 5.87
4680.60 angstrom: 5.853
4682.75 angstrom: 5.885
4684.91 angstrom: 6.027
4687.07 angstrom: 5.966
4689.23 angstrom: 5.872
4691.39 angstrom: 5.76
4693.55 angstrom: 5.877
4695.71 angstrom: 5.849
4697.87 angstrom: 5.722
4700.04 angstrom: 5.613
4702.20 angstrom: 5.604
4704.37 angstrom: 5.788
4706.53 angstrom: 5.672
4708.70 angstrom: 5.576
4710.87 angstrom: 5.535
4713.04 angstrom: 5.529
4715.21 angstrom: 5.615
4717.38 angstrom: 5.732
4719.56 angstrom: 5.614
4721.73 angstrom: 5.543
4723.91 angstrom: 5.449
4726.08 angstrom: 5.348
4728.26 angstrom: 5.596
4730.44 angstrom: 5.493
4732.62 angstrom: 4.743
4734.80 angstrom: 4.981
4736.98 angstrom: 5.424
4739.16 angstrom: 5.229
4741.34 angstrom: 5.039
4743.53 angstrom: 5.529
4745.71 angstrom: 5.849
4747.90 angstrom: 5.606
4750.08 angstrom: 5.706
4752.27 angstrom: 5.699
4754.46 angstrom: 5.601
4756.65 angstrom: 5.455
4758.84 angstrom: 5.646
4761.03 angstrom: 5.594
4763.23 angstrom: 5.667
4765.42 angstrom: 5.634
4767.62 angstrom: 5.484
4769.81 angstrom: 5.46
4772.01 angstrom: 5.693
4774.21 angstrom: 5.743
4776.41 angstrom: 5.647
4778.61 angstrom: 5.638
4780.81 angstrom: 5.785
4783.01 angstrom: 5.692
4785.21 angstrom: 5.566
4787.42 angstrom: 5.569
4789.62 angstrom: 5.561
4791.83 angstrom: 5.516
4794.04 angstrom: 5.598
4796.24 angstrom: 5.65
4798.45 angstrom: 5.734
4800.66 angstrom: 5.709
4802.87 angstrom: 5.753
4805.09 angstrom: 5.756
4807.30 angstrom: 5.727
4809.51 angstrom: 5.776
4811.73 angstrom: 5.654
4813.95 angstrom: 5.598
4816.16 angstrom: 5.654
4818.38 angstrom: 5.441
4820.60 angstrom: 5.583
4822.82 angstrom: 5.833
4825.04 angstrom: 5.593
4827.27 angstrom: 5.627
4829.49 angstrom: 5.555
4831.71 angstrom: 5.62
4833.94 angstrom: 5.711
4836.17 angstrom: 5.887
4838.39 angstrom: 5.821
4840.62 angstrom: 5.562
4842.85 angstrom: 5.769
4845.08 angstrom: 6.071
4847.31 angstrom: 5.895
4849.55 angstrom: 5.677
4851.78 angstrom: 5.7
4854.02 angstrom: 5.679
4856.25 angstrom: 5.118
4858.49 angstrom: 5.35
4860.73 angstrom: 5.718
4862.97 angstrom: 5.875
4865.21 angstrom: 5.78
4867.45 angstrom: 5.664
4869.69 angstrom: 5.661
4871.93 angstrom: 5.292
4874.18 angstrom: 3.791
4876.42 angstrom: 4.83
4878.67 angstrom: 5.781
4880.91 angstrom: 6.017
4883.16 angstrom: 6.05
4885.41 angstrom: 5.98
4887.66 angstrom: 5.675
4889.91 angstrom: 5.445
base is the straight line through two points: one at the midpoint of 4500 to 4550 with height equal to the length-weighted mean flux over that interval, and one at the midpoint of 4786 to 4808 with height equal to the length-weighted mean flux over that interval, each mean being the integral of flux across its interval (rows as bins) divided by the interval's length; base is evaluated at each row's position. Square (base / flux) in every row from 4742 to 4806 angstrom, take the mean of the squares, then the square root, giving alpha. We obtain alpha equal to 1.03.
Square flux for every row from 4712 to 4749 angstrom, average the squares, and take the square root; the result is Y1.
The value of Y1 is 5.44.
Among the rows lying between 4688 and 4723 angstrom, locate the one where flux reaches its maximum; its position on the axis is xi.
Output 4693.55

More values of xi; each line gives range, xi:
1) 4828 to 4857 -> 4845.08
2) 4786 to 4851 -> 4845.08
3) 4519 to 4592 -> 4555.13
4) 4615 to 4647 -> 4616.38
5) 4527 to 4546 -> 4544.66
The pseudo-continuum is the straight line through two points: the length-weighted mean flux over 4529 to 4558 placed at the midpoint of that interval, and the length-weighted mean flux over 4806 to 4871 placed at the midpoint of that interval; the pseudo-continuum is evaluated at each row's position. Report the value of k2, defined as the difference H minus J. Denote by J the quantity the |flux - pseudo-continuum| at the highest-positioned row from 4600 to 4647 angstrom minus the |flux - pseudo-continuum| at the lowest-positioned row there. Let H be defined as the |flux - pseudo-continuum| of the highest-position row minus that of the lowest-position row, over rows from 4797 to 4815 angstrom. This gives -0.4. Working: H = 0.0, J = 0.43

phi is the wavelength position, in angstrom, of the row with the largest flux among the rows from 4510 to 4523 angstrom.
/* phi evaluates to 4511.29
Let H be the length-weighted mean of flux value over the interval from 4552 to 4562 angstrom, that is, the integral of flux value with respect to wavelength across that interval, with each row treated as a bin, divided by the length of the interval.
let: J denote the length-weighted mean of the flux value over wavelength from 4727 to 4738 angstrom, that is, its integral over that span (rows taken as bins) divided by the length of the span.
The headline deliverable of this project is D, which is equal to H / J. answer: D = 1.5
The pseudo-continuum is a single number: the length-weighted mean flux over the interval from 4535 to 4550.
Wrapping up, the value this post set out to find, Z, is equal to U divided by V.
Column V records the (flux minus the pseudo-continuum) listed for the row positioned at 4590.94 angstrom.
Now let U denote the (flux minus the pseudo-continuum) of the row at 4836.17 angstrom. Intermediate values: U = -1.6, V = 0.3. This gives -5.0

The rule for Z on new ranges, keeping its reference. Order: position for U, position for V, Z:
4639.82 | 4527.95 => 2.5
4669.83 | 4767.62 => 0.7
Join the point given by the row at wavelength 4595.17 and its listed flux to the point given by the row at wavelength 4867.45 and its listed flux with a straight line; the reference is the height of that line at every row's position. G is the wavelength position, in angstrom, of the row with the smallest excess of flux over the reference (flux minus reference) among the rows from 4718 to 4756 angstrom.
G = 4732.62 angstrom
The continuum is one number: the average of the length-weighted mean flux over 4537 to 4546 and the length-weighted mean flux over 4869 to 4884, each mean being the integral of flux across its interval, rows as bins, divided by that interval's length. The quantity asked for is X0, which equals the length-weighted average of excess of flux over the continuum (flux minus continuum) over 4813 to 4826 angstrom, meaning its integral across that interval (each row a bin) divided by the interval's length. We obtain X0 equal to -0.8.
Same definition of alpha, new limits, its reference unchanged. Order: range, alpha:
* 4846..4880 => 0.99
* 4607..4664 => 1.03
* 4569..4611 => 0.92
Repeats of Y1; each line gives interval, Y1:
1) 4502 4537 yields 7.14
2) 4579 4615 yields 7.38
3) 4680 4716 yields 5.75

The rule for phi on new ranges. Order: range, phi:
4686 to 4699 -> 4687.07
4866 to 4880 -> 4878.67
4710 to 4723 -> 4717.38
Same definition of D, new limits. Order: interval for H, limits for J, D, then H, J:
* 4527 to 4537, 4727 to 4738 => 1.4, 7.2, 5.2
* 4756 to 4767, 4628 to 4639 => 0.9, 5.6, 6.4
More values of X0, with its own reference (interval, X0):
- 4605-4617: 0.6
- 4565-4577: 1.1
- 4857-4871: -0.7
